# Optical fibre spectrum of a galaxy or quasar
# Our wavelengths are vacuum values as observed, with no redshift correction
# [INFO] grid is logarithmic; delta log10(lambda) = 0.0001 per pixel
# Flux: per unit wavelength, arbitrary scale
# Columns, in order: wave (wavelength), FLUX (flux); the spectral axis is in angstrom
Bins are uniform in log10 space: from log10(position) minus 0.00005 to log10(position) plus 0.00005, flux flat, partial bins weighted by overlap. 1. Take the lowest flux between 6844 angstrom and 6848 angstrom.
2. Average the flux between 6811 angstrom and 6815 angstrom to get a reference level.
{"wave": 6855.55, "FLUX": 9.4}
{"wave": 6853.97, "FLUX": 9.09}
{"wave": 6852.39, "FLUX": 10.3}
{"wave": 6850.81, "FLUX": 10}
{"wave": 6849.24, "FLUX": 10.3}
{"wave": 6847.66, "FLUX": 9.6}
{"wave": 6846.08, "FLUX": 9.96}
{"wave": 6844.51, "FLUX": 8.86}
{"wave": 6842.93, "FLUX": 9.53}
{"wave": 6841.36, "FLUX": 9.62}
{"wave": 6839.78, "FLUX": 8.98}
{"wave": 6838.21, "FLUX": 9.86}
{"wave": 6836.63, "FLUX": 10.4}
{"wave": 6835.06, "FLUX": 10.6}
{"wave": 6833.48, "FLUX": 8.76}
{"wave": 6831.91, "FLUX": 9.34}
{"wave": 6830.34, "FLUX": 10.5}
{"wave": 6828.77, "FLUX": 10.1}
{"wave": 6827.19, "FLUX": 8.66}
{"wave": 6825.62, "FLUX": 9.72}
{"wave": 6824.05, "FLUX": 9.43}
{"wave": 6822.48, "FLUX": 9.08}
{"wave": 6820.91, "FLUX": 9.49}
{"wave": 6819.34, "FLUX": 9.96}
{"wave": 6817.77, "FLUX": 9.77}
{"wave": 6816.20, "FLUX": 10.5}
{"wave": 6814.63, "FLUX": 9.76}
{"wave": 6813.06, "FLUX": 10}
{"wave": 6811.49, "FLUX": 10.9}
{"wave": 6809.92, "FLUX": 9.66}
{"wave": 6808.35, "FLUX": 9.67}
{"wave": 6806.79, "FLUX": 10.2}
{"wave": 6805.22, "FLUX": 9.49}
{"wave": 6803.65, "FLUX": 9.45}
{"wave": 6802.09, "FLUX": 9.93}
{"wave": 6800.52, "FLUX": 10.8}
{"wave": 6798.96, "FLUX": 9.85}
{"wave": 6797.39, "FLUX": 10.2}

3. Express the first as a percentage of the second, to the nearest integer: 87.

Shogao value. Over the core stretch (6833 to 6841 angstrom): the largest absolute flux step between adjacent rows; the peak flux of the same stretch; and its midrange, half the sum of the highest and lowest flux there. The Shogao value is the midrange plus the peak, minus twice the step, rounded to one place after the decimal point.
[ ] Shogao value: 16.6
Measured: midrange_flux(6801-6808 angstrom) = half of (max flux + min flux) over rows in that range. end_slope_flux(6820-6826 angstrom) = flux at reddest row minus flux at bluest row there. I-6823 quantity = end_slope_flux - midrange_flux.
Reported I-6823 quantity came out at -9.6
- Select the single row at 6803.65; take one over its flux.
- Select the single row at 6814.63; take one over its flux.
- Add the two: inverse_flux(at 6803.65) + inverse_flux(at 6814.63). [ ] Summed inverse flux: 0.208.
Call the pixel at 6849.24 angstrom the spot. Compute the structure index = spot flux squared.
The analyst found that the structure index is 106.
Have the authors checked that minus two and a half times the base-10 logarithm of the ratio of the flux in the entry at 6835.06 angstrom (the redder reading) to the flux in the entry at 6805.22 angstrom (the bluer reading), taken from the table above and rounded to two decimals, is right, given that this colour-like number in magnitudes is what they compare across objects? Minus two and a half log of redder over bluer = -0.12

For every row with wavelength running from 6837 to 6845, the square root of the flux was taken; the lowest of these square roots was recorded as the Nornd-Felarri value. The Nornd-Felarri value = 2.98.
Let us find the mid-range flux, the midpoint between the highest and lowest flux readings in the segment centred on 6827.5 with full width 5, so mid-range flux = 9.4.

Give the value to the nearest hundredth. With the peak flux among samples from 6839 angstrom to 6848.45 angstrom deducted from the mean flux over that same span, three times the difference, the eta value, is -1.61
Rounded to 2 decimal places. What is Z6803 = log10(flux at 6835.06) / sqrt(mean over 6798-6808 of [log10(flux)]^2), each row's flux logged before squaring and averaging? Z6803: 1.03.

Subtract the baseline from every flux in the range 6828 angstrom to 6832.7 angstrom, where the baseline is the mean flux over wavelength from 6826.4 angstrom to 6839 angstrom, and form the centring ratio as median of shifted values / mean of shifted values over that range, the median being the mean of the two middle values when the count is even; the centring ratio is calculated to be 1.6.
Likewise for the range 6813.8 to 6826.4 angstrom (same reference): 0.6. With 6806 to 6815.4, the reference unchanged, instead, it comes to 0.4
